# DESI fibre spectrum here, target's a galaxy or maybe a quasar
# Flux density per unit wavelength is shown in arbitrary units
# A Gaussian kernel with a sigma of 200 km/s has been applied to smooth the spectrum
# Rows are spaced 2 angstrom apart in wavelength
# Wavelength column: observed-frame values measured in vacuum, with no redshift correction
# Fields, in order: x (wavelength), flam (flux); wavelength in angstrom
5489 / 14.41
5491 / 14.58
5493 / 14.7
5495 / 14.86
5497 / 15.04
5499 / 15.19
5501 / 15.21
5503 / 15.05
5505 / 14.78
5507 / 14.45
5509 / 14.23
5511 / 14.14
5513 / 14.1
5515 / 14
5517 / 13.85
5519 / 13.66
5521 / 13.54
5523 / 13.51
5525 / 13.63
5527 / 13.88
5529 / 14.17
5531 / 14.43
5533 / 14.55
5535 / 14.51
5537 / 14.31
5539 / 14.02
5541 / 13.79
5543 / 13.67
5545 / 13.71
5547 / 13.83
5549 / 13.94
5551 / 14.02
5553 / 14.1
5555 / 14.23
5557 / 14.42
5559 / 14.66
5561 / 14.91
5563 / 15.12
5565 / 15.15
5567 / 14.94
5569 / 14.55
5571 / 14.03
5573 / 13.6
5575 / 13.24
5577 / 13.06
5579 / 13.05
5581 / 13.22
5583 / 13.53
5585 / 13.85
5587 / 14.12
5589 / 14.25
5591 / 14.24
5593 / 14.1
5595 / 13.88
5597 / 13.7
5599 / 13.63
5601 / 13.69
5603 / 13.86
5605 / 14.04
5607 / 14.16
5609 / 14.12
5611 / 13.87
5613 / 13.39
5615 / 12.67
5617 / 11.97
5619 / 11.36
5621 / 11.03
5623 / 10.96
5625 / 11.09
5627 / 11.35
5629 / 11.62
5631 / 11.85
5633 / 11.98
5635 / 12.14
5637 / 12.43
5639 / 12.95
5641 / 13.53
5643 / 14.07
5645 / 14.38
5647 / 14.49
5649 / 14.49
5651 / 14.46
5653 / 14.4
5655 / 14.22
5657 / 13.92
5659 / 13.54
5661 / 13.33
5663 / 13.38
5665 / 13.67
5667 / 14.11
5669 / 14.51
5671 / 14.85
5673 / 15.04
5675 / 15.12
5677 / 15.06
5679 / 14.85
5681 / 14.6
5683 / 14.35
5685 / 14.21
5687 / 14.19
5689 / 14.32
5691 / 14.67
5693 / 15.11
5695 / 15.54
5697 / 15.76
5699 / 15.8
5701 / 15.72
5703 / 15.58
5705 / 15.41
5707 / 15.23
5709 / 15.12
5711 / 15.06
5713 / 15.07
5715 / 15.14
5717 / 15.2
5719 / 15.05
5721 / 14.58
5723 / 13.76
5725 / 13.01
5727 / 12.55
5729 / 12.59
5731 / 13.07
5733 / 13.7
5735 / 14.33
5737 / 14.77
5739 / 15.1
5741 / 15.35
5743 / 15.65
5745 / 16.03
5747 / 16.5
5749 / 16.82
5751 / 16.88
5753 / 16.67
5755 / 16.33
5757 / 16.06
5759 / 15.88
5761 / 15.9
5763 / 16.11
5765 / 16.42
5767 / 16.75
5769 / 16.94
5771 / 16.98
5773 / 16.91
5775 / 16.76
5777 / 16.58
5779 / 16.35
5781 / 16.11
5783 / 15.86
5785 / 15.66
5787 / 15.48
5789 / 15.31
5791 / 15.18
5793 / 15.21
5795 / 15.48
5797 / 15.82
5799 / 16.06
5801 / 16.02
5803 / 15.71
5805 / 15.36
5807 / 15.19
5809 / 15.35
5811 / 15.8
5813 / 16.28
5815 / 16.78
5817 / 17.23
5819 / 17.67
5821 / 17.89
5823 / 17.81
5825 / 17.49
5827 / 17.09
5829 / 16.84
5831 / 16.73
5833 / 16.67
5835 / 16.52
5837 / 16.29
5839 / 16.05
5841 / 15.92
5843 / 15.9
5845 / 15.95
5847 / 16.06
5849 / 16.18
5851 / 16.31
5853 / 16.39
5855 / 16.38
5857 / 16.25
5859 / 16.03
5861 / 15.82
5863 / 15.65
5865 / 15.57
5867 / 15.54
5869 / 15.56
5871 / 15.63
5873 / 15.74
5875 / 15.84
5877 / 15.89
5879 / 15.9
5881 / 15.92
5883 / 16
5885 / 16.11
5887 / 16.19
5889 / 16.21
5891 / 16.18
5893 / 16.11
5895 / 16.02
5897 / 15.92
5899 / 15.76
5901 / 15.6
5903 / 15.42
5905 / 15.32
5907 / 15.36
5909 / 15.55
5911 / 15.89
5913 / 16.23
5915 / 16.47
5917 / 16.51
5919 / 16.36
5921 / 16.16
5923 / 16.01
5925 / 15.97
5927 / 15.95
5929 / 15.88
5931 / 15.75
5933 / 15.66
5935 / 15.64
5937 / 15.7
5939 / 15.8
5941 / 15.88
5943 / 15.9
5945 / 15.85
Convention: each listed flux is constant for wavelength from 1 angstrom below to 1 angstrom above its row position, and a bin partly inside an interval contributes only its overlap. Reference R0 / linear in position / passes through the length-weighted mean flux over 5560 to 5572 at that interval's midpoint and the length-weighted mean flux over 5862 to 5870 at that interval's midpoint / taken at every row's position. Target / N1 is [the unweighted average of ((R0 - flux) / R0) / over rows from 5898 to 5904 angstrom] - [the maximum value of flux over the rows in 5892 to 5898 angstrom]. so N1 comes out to -16.1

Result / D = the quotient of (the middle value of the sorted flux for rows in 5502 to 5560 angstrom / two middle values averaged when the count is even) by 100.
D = 0.141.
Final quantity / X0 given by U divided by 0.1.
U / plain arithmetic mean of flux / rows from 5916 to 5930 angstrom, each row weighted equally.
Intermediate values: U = 16.1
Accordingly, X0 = 161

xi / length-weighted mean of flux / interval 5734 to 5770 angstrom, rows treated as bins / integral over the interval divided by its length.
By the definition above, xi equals 16.0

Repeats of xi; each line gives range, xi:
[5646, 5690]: 14.3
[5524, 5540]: 14.2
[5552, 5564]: 14.6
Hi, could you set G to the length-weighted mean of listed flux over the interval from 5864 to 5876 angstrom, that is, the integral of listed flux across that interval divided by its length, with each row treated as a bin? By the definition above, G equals 15.6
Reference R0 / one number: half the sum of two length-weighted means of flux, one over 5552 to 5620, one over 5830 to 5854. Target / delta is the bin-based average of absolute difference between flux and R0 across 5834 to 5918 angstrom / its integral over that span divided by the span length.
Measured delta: 0.91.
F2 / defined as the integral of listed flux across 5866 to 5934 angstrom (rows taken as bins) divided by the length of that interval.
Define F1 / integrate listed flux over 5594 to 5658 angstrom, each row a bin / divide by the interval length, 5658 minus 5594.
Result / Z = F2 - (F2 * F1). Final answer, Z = -193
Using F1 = 13.1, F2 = 15.9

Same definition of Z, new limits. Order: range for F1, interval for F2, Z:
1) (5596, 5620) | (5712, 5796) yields -191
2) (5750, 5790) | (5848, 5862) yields -248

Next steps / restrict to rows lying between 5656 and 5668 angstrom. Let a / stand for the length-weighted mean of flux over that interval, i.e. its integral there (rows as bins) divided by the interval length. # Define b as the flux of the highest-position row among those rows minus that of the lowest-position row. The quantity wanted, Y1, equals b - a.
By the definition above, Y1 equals -13.5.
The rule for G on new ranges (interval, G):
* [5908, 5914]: 15.9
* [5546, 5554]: 14.0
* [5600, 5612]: 14.0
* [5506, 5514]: 14.2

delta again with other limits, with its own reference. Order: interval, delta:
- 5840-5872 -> 0.90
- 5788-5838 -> 1.27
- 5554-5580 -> 0.85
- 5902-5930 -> 0.89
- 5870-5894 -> 0.93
